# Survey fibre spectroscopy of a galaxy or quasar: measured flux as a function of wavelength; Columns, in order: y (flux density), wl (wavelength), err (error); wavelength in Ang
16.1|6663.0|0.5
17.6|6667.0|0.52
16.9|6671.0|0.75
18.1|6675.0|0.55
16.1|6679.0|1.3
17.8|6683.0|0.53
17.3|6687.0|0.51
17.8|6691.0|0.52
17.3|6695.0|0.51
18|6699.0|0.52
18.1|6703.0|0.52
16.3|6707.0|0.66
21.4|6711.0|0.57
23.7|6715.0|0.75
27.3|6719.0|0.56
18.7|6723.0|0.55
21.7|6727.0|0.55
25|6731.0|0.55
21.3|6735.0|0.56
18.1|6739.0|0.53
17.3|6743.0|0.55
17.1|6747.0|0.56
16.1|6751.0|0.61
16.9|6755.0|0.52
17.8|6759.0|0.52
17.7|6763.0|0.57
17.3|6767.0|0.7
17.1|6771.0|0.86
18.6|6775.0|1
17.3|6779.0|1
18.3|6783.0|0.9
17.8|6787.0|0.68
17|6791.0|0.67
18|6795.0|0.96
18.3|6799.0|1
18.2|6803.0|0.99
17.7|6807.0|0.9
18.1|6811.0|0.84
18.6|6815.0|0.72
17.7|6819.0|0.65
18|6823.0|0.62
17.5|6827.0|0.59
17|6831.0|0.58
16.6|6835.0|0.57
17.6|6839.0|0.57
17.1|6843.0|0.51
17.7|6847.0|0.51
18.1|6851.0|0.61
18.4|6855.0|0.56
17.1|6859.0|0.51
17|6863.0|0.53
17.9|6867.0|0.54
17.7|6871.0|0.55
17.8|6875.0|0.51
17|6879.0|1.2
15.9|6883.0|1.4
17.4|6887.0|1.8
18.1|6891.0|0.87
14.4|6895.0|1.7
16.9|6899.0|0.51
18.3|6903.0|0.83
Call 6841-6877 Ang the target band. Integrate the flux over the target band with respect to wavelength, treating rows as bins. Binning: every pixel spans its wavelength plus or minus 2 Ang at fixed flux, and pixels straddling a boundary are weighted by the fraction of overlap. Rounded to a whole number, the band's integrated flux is 635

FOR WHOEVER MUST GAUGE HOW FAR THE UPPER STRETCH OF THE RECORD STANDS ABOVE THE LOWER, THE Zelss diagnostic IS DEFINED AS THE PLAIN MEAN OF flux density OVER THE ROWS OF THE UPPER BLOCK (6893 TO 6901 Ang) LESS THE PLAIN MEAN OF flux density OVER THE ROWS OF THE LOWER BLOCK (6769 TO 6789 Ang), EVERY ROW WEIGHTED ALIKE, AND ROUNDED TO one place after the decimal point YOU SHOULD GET -2.2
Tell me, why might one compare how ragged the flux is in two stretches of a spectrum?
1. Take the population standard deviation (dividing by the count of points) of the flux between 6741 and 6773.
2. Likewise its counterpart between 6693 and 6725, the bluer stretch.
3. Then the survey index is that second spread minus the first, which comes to 3.0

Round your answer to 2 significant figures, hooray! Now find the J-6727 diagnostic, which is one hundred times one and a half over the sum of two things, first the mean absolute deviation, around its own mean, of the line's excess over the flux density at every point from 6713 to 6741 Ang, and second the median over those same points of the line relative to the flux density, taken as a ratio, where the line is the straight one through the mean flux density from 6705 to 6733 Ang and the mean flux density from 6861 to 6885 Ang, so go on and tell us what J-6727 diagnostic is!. 43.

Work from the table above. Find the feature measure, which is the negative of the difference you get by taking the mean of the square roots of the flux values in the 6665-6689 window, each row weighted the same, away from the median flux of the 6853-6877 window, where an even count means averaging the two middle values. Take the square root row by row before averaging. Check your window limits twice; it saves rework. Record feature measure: -13.6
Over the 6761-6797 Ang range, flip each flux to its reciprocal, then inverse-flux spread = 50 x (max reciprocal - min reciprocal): 0.25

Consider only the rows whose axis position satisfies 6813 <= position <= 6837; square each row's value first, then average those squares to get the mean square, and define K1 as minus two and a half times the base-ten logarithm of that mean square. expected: -6.22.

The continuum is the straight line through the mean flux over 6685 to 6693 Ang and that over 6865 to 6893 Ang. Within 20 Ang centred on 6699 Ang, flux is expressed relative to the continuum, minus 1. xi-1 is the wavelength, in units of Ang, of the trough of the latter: 6707.0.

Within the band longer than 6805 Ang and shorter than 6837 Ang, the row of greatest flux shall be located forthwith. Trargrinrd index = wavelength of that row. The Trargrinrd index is 6815.0 Ang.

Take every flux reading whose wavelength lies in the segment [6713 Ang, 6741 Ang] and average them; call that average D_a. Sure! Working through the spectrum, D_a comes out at 22.3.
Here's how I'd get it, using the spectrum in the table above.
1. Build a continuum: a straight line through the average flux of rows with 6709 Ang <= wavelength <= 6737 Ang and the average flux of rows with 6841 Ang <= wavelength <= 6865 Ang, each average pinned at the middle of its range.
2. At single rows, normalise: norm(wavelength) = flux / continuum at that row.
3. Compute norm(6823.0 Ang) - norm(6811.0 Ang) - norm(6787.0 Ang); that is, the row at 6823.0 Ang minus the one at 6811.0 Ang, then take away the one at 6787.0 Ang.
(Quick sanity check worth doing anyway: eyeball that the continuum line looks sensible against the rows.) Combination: -0.86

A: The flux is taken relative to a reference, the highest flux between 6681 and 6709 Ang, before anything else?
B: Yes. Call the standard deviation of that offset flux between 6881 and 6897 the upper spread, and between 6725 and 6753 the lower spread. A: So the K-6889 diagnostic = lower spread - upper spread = 1.6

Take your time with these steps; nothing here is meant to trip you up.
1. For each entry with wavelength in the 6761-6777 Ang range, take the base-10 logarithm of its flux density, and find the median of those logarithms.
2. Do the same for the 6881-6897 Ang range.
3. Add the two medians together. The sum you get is 2.46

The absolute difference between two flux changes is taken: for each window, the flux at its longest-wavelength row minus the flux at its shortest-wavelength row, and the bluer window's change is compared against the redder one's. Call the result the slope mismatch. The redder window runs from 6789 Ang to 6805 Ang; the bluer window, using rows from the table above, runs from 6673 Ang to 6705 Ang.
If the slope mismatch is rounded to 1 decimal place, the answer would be 1.2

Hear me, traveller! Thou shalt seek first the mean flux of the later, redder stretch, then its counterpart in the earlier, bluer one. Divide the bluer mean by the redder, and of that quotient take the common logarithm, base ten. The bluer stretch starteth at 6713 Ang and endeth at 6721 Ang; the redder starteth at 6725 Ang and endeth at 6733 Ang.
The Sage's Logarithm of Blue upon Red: 0.038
